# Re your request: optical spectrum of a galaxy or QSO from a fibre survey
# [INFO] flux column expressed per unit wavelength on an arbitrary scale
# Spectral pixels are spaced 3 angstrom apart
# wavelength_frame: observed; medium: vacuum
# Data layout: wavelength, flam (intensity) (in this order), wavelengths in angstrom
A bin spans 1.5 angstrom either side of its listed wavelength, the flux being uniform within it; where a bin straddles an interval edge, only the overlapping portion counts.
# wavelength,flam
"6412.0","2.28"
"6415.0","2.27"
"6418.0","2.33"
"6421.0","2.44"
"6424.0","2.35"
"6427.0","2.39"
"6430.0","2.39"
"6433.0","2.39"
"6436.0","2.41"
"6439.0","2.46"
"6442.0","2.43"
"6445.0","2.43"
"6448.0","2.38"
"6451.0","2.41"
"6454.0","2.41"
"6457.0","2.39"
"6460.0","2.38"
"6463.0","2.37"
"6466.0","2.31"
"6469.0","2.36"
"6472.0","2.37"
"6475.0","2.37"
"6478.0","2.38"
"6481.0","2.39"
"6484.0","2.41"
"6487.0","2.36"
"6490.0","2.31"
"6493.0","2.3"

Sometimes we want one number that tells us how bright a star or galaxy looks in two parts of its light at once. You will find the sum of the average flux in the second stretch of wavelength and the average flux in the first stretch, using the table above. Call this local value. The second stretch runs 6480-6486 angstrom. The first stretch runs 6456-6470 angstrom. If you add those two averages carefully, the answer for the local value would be 4.76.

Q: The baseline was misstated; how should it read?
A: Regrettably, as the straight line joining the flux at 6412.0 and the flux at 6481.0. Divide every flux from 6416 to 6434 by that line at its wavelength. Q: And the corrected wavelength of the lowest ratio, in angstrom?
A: 6418.0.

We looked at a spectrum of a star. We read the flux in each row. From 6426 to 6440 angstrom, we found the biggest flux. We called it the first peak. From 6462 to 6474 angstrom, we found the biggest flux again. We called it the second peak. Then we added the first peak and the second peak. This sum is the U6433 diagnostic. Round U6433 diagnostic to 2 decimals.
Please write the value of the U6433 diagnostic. 4.83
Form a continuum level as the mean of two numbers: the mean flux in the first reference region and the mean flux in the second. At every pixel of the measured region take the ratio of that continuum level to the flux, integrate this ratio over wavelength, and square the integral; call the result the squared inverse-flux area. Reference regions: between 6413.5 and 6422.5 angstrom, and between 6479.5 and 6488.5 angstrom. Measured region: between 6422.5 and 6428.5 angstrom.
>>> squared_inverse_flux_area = 35.9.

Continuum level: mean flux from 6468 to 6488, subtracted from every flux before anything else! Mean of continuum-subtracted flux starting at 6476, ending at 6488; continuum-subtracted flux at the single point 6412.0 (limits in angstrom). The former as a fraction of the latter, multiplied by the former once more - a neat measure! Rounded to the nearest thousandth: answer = -0.001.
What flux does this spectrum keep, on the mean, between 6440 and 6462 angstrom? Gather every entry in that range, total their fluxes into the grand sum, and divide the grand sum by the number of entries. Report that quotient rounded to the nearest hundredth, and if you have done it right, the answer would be 2.40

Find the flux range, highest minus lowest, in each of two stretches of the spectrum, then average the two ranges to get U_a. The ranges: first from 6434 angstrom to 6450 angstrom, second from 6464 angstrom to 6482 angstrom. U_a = 0.080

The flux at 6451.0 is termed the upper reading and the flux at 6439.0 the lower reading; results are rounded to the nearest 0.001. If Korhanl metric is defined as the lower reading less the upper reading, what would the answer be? 0.050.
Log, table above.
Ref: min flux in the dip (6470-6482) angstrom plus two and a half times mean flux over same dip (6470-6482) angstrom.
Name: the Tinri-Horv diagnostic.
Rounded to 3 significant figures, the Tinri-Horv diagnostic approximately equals 8.31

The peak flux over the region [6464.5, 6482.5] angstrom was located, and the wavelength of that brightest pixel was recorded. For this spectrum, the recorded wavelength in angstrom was 6481.0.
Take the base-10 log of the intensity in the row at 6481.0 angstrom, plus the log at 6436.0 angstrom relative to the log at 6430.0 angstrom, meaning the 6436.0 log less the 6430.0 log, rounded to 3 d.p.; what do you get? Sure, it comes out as 0.382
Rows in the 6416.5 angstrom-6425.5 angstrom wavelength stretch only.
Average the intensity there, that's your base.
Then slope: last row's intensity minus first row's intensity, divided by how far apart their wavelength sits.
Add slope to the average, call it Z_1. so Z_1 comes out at 2.377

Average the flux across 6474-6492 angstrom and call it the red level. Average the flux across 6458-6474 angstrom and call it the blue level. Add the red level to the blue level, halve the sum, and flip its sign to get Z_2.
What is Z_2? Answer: -2.364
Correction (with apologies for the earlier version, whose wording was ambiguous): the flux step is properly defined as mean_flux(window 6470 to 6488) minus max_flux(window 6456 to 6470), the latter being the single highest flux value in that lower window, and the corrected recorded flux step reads -0.010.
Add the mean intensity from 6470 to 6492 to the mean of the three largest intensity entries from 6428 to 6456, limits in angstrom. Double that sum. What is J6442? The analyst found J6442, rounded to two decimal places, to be 9.62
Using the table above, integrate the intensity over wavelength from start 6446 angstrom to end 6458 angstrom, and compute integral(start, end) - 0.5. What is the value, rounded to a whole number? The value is 28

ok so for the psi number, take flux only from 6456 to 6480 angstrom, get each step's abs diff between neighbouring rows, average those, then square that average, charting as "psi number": 0.0005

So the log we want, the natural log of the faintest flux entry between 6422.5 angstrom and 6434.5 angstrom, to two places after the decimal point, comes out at 0.85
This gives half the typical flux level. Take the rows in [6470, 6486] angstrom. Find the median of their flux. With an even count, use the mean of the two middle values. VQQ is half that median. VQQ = 1.19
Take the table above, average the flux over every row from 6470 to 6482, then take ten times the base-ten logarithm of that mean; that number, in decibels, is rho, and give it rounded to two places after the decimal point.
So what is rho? 3.76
